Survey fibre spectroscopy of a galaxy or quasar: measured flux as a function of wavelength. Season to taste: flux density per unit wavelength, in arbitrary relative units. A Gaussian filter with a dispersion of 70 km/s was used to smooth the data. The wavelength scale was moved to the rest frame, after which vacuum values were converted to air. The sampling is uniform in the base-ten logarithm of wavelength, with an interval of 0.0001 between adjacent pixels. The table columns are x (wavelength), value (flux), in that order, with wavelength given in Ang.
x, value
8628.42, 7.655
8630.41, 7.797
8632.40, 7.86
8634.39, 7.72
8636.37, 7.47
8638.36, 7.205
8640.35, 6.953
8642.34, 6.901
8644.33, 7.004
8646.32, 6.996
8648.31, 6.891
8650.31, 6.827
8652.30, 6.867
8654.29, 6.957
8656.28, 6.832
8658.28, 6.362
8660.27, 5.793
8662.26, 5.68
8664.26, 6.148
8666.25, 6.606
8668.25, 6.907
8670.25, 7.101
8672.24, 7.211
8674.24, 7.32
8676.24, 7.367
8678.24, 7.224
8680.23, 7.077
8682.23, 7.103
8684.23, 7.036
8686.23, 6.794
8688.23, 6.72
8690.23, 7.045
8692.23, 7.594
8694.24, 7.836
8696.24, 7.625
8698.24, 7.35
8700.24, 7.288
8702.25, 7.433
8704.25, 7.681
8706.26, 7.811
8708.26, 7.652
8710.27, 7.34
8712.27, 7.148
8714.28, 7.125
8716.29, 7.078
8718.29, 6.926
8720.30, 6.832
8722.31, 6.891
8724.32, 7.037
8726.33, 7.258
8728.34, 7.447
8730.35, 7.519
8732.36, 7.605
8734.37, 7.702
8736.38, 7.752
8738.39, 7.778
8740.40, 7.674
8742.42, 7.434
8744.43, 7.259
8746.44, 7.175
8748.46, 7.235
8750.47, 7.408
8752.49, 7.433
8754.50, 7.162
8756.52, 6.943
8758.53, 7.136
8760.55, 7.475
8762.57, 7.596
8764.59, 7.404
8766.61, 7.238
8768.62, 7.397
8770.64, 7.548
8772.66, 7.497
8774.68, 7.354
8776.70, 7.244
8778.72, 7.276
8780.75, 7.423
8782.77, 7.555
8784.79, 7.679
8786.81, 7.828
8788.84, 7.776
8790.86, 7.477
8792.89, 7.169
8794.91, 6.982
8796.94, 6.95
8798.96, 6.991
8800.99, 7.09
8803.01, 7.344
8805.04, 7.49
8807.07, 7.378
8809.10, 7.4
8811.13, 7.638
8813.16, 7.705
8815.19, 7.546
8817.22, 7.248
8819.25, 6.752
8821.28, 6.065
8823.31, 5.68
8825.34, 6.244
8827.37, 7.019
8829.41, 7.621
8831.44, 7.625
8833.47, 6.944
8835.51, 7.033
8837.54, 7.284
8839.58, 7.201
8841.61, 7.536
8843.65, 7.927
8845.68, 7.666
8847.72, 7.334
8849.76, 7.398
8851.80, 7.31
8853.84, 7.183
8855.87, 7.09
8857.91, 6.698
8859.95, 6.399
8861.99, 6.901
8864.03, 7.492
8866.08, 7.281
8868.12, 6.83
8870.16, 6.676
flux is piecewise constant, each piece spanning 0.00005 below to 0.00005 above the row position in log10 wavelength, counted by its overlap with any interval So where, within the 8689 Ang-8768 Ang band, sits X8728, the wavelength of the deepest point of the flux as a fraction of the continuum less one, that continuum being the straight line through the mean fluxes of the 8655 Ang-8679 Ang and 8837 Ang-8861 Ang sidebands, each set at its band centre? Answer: 8720.30 Ang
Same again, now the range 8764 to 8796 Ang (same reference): 8794.91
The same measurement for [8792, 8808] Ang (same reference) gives 8796.94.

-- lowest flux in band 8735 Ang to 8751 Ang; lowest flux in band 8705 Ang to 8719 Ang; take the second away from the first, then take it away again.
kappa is -6.68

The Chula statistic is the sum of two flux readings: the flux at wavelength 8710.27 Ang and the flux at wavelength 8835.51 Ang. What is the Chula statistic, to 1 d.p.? 14.4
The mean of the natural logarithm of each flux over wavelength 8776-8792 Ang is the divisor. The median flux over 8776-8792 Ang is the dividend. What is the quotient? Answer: 3.72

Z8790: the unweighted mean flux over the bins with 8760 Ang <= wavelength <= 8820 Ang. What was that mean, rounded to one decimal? 7.4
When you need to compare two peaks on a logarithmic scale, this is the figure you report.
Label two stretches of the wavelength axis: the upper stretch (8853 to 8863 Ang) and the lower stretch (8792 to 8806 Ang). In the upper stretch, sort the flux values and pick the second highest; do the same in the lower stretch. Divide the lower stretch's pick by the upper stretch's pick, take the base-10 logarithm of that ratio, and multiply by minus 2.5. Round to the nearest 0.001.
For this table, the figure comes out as -0.038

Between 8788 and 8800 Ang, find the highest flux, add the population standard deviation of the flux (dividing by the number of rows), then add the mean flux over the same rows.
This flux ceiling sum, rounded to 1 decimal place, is 15.3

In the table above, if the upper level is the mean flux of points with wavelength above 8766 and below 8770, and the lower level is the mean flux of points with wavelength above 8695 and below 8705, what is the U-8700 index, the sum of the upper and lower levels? 14.8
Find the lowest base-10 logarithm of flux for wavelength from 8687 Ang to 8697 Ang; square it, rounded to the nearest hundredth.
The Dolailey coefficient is 0.68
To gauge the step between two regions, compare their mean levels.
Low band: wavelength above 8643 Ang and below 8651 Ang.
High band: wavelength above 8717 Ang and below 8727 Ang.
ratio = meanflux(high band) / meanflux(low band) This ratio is 1.01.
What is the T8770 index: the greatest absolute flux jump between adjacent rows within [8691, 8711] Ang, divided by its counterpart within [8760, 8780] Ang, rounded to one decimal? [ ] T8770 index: 1.6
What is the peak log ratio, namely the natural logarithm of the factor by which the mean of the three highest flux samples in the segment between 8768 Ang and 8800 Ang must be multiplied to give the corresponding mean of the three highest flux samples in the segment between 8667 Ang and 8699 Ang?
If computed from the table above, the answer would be -0.010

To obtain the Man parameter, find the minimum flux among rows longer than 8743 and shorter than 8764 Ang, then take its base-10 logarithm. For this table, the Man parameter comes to 0.842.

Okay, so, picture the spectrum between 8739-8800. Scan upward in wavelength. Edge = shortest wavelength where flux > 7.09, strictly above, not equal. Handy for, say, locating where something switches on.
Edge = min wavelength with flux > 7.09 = 8740.40 Ang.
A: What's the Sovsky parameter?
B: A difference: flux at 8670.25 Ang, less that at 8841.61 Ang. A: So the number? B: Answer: -0.4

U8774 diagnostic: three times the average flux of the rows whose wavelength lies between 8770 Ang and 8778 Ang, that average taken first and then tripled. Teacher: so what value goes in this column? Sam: 22.2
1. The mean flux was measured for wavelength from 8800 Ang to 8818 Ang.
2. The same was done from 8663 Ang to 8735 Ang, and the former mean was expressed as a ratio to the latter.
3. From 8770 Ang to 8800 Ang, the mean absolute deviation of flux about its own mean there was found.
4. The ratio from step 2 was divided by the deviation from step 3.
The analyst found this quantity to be 4.5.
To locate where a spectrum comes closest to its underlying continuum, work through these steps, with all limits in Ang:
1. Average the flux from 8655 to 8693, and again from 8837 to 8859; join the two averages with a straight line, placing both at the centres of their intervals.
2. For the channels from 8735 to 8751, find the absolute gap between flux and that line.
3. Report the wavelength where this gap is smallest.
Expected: 8746.44 Ang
